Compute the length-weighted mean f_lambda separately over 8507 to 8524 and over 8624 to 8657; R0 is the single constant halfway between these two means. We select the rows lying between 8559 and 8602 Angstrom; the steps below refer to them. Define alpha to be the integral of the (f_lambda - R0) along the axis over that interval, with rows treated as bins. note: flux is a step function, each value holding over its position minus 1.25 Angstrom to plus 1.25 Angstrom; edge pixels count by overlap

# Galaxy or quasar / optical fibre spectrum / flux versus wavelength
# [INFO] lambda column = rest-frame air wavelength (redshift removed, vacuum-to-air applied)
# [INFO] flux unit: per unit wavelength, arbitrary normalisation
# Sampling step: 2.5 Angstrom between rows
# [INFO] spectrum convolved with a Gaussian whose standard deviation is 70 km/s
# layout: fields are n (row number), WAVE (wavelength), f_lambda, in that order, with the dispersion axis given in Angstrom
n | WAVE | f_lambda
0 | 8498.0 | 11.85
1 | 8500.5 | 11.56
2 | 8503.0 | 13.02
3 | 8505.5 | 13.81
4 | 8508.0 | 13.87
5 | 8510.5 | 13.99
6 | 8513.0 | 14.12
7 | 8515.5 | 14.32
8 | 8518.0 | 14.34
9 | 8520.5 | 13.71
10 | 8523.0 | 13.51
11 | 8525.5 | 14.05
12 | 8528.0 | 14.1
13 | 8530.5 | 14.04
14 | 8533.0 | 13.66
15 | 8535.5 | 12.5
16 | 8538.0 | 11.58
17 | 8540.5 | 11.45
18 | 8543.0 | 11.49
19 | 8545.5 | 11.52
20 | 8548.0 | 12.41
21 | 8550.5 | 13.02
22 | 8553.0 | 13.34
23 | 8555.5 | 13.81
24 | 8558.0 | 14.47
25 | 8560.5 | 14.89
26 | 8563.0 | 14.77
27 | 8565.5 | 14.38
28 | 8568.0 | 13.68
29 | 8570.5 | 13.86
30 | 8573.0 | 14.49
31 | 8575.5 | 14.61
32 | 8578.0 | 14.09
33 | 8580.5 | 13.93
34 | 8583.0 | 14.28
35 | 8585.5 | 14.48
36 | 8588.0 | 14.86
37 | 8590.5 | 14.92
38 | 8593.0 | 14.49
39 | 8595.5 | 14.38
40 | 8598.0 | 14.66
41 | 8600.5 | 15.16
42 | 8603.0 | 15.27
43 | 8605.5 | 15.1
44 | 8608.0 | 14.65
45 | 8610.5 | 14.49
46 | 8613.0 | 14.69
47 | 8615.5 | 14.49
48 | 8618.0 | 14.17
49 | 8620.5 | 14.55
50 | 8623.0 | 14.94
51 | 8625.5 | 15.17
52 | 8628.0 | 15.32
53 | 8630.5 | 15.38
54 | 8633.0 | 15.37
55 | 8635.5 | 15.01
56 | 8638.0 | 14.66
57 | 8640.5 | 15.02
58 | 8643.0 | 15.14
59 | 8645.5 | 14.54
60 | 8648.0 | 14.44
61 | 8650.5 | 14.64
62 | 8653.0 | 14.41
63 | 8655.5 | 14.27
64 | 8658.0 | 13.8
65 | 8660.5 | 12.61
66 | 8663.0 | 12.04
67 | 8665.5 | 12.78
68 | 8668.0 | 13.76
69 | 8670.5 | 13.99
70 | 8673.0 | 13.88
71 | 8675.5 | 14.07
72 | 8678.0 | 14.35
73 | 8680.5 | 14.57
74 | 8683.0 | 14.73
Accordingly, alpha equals 2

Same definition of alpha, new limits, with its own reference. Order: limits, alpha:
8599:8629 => 12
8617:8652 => 16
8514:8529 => -6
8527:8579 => -52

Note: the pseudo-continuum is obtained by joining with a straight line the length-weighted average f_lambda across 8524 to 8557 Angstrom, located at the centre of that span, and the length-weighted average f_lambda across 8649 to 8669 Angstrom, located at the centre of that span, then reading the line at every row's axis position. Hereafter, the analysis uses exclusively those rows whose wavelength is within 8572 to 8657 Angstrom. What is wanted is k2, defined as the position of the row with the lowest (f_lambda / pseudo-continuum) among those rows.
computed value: 8655.5 Angstrom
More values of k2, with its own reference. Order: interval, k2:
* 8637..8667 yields 8663.0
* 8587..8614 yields 8595.5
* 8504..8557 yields 8540.5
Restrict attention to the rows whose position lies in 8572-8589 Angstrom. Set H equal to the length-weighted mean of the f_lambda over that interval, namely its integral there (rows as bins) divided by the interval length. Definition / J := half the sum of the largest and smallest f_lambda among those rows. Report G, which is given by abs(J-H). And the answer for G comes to 0.01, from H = 14.4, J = 14.4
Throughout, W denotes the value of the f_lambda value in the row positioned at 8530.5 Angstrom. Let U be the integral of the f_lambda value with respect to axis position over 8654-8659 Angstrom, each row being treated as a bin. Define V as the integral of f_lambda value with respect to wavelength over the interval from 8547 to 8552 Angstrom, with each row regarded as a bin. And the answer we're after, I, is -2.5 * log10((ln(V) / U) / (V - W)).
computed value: 7.31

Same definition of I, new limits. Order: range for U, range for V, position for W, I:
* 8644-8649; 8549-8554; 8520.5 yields 7.39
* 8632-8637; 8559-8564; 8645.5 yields 7.55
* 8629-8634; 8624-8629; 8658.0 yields 7.61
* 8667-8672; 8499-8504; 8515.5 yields 7.24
